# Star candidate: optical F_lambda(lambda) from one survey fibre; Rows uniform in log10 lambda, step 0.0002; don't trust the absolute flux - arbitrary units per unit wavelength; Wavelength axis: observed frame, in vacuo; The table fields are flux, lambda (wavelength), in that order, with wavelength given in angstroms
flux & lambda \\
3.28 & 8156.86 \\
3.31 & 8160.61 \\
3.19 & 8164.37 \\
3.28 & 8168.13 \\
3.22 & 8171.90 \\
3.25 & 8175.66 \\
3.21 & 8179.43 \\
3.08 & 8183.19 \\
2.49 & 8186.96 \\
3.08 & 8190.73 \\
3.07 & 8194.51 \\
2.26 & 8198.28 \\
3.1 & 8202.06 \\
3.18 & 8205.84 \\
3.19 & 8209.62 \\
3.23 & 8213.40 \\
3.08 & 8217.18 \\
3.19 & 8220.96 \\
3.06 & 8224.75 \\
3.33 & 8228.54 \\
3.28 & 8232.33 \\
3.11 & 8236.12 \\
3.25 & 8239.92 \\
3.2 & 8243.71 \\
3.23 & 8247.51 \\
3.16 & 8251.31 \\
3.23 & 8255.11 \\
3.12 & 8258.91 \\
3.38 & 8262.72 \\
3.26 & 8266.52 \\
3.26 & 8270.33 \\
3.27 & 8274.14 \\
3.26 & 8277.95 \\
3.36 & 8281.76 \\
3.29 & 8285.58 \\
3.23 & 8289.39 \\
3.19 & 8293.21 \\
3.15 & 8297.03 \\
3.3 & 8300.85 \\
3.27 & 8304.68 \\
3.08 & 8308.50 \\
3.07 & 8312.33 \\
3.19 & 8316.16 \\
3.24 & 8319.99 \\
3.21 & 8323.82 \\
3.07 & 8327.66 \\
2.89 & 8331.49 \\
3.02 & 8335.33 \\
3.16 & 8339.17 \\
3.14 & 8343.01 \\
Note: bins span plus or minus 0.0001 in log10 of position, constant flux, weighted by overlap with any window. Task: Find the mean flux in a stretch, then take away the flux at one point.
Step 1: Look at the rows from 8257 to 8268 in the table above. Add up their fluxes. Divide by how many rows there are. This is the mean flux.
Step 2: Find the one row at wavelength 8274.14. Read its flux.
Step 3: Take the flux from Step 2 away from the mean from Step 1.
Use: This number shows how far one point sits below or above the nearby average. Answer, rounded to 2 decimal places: -0.02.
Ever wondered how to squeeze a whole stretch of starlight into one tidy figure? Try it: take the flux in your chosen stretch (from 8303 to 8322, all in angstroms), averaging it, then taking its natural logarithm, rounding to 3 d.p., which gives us 1.154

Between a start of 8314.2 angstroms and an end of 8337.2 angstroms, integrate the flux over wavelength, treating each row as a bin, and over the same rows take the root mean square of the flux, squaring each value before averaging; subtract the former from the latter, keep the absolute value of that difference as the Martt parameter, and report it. 68.3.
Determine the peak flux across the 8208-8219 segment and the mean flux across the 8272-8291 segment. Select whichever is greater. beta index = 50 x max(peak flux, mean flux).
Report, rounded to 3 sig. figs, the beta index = 164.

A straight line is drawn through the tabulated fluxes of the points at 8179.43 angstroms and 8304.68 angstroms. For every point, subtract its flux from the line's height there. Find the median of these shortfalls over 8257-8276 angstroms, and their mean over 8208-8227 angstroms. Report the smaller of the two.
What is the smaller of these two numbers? -0.0083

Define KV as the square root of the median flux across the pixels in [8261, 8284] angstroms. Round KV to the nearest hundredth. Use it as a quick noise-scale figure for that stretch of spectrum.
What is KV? 1.81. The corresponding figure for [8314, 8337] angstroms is 1.77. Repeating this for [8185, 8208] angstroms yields 1.75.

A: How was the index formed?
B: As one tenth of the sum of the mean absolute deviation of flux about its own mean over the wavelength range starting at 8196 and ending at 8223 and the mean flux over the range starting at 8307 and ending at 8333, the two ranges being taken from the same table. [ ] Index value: 0.333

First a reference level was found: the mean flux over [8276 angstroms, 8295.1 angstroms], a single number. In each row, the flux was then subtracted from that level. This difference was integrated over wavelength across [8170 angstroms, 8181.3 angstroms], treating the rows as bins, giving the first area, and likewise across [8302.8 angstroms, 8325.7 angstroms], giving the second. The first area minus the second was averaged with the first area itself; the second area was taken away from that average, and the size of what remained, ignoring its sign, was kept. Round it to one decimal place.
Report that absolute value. 2.6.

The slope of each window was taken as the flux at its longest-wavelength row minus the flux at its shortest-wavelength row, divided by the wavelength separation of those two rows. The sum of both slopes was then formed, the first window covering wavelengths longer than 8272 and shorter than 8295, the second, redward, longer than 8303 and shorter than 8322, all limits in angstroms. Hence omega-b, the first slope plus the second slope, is -0.0062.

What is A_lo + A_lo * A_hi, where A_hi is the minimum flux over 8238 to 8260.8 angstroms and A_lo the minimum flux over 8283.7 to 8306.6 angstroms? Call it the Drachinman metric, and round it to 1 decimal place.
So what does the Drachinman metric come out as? 13.0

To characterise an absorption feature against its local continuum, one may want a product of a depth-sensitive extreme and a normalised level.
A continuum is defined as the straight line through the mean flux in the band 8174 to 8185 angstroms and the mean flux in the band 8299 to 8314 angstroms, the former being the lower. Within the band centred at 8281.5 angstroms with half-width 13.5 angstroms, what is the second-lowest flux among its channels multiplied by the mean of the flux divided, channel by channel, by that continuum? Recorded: 3.32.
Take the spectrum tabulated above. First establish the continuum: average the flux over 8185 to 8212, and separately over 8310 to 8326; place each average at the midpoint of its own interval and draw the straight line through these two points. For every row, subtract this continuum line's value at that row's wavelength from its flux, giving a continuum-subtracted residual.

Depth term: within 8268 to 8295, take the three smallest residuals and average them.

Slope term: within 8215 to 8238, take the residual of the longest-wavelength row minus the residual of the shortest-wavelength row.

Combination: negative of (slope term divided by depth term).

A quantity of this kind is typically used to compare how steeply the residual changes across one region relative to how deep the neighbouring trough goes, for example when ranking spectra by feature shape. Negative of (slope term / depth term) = 0.1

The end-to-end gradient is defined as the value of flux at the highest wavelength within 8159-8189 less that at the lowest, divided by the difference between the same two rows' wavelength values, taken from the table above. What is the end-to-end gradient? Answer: -0.031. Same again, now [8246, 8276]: 0.002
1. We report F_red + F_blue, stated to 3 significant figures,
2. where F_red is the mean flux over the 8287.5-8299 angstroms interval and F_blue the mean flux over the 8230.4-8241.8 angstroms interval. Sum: 6.40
